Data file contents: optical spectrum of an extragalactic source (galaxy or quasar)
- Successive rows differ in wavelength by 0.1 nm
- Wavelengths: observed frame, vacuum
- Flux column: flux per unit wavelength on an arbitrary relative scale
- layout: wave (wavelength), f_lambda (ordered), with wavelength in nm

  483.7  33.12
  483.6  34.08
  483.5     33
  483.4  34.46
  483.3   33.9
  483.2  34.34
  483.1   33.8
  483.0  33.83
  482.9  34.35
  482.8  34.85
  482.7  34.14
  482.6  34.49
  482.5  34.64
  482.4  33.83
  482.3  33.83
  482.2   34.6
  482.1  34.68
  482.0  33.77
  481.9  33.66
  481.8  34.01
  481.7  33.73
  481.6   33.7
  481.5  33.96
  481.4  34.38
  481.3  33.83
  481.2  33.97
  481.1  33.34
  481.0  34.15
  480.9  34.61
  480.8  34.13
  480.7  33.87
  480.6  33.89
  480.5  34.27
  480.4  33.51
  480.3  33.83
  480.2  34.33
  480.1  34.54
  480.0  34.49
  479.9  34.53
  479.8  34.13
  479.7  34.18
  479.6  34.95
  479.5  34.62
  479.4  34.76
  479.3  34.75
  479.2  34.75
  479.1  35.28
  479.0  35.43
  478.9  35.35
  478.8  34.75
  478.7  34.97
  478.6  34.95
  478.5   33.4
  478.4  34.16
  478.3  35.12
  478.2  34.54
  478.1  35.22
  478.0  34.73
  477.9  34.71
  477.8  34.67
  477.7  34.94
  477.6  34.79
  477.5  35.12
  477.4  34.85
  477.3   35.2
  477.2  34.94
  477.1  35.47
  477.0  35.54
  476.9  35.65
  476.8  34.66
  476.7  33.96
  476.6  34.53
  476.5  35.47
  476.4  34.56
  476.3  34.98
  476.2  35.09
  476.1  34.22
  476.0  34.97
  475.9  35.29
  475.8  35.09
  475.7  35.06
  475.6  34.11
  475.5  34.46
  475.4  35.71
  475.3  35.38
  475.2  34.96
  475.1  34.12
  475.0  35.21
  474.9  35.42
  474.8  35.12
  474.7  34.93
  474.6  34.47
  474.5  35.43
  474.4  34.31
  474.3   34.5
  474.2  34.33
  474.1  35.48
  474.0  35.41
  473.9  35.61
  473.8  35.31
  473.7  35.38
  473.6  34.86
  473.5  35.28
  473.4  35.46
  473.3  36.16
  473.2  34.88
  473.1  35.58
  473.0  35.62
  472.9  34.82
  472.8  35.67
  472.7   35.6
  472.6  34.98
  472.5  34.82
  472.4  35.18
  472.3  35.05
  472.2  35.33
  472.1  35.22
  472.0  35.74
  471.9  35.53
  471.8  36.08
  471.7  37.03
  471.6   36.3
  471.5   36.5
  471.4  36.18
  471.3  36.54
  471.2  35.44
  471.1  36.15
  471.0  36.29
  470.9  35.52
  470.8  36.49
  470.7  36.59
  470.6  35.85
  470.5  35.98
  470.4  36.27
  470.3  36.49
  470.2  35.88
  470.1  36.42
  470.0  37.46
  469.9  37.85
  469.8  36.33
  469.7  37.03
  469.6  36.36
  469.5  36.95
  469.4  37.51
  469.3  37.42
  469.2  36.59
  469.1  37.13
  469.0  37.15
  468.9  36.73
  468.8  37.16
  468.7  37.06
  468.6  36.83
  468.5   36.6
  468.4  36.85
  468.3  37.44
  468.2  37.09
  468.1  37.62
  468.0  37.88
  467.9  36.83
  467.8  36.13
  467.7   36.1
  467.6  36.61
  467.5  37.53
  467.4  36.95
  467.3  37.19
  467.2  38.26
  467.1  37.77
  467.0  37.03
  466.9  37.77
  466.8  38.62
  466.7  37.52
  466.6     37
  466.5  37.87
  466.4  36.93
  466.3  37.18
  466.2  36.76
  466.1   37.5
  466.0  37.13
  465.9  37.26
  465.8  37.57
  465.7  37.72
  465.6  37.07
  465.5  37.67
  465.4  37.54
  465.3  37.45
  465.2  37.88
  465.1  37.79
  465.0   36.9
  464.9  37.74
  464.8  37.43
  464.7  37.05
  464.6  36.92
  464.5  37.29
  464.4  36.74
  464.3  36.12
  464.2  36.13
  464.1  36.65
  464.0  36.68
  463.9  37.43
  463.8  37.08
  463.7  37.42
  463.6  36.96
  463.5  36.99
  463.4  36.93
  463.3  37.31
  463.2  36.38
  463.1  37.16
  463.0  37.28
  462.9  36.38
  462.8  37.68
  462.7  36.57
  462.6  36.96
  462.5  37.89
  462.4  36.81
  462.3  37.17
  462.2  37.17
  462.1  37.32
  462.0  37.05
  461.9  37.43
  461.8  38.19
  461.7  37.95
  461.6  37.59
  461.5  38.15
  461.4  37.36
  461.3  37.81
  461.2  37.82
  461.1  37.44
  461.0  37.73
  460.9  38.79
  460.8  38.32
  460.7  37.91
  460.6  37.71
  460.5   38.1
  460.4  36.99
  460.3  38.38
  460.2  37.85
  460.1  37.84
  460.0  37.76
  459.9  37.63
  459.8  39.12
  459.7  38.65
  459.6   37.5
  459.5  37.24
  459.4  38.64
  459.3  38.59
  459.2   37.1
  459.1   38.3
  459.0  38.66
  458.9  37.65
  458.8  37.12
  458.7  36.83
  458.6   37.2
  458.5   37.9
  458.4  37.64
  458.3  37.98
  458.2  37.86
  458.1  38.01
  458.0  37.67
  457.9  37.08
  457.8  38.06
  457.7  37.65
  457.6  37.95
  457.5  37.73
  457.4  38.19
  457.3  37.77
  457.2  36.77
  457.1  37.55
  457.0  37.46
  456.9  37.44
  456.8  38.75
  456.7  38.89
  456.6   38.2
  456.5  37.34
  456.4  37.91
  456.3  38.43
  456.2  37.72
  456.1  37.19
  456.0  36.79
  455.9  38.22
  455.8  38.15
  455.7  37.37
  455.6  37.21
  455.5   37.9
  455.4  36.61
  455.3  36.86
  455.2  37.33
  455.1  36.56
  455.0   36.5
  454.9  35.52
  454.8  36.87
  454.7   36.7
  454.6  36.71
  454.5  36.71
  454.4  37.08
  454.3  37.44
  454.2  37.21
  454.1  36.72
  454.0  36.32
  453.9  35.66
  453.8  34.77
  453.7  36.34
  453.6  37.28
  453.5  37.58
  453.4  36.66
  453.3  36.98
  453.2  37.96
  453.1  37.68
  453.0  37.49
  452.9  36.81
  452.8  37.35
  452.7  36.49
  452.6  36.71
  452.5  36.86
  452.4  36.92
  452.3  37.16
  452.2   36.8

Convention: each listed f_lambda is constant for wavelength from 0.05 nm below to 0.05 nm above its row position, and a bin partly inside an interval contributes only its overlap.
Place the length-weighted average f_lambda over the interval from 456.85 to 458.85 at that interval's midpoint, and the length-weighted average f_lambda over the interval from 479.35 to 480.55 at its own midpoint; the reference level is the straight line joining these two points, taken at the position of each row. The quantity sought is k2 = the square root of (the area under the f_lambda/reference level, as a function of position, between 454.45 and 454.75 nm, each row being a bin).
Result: 0.538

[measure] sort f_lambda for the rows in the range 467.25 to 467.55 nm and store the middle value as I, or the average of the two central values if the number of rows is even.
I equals 37.19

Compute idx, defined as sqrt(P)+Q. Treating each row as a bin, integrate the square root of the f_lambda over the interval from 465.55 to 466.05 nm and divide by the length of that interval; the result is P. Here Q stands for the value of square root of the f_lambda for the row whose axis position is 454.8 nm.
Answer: 8.54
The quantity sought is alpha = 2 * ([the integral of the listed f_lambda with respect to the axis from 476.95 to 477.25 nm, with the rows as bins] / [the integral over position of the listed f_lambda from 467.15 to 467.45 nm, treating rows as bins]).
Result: 1.89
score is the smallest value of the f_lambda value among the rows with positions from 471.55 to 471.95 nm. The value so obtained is 35.53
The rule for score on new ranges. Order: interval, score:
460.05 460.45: 36.99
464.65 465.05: 36.9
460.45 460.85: 37.71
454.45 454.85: 36.7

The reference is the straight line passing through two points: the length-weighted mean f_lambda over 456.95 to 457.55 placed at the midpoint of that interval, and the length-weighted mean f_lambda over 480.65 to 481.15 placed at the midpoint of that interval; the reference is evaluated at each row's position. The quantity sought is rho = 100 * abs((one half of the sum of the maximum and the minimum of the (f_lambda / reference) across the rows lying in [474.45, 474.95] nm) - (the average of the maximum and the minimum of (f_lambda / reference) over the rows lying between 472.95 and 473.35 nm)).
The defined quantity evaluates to 1.0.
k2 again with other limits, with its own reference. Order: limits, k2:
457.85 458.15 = 0.548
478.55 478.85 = 0.551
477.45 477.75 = 0.550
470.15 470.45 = 0.551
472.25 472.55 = 0.544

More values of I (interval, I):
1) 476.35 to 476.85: 34.56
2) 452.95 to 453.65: 37.49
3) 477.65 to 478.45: 34.72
